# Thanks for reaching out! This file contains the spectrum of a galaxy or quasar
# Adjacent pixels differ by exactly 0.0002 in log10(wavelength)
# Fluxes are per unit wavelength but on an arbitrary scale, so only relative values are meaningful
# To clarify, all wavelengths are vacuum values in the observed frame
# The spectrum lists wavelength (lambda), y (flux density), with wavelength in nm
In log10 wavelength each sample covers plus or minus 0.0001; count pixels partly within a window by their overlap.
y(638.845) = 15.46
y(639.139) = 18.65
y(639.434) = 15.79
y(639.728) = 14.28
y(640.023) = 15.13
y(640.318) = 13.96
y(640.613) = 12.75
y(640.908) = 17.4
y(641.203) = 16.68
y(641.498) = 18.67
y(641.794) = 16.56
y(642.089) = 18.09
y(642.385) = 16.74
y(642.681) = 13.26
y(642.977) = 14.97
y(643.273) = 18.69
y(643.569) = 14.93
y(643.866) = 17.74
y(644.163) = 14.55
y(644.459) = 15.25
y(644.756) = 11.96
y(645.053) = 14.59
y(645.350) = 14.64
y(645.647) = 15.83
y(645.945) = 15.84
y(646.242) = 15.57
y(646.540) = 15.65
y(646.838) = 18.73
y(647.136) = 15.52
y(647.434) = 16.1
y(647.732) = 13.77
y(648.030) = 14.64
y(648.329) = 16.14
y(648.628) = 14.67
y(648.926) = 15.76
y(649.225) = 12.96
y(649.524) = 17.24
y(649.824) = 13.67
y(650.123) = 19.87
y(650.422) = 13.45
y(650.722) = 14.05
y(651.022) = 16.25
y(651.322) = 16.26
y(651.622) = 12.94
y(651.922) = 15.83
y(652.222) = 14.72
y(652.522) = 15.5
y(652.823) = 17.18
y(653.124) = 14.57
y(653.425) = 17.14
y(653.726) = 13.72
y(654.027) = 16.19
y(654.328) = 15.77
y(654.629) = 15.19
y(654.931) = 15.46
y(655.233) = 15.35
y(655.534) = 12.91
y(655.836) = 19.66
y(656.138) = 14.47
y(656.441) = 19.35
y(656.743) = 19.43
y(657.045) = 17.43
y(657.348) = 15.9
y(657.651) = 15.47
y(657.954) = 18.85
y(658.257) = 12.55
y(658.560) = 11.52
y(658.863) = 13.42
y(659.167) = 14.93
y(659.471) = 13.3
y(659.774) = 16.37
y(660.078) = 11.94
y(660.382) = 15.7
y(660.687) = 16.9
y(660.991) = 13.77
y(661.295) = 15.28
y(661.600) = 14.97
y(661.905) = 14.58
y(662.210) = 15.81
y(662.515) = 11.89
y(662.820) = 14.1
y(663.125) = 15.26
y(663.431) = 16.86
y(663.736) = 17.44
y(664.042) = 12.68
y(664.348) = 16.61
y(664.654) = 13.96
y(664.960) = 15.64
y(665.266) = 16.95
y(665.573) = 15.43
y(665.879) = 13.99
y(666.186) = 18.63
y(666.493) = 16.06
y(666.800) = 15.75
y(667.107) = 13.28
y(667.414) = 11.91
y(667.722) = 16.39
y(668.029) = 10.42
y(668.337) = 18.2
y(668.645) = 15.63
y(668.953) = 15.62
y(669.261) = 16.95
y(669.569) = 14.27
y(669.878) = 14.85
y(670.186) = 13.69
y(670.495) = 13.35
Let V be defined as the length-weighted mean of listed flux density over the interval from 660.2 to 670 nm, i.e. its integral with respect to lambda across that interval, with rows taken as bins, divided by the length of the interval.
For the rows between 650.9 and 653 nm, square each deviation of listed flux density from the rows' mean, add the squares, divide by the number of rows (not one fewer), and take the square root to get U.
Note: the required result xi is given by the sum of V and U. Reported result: 16.4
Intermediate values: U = 1.3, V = 15.17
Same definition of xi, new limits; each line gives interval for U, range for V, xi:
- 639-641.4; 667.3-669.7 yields 16.8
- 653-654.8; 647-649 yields 16.3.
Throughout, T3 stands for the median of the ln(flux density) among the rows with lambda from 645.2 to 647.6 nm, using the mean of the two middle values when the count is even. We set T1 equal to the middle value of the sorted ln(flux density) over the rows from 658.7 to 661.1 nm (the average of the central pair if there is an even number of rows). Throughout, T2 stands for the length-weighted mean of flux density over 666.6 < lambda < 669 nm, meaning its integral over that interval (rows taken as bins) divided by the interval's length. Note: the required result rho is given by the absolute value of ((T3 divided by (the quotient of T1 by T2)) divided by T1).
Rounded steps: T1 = 2.66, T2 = 14.6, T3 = 2.76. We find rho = 5.69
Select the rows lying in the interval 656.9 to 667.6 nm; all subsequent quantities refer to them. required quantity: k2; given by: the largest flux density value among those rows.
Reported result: 18.85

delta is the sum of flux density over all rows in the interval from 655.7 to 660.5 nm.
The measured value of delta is 250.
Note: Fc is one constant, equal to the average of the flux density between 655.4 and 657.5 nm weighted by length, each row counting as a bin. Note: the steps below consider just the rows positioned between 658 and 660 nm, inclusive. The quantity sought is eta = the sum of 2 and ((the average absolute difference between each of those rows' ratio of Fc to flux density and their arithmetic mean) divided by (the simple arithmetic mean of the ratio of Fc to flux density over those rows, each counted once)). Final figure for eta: 2.09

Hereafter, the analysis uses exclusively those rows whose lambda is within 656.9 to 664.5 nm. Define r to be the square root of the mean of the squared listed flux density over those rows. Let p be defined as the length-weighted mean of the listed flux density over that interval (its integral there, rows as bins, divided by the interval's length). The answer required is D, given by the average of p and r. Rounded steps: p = 14.9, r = 15.1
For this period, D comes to 15.0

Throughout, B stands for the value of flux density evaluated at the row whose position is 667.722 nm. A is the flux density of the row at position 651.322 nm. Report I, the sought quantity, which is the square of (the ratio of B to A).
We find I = 1.0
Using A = 16.26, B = 16.39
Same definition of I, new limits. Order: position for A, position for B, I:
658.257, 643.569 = 1.4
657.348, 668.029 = 0.4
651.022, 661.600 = 0.8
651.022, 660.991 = 0.7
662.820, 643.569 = 1.1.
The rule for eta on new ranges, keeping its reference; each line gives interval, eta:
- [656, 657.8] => 2.10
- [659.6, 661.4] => 2.10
